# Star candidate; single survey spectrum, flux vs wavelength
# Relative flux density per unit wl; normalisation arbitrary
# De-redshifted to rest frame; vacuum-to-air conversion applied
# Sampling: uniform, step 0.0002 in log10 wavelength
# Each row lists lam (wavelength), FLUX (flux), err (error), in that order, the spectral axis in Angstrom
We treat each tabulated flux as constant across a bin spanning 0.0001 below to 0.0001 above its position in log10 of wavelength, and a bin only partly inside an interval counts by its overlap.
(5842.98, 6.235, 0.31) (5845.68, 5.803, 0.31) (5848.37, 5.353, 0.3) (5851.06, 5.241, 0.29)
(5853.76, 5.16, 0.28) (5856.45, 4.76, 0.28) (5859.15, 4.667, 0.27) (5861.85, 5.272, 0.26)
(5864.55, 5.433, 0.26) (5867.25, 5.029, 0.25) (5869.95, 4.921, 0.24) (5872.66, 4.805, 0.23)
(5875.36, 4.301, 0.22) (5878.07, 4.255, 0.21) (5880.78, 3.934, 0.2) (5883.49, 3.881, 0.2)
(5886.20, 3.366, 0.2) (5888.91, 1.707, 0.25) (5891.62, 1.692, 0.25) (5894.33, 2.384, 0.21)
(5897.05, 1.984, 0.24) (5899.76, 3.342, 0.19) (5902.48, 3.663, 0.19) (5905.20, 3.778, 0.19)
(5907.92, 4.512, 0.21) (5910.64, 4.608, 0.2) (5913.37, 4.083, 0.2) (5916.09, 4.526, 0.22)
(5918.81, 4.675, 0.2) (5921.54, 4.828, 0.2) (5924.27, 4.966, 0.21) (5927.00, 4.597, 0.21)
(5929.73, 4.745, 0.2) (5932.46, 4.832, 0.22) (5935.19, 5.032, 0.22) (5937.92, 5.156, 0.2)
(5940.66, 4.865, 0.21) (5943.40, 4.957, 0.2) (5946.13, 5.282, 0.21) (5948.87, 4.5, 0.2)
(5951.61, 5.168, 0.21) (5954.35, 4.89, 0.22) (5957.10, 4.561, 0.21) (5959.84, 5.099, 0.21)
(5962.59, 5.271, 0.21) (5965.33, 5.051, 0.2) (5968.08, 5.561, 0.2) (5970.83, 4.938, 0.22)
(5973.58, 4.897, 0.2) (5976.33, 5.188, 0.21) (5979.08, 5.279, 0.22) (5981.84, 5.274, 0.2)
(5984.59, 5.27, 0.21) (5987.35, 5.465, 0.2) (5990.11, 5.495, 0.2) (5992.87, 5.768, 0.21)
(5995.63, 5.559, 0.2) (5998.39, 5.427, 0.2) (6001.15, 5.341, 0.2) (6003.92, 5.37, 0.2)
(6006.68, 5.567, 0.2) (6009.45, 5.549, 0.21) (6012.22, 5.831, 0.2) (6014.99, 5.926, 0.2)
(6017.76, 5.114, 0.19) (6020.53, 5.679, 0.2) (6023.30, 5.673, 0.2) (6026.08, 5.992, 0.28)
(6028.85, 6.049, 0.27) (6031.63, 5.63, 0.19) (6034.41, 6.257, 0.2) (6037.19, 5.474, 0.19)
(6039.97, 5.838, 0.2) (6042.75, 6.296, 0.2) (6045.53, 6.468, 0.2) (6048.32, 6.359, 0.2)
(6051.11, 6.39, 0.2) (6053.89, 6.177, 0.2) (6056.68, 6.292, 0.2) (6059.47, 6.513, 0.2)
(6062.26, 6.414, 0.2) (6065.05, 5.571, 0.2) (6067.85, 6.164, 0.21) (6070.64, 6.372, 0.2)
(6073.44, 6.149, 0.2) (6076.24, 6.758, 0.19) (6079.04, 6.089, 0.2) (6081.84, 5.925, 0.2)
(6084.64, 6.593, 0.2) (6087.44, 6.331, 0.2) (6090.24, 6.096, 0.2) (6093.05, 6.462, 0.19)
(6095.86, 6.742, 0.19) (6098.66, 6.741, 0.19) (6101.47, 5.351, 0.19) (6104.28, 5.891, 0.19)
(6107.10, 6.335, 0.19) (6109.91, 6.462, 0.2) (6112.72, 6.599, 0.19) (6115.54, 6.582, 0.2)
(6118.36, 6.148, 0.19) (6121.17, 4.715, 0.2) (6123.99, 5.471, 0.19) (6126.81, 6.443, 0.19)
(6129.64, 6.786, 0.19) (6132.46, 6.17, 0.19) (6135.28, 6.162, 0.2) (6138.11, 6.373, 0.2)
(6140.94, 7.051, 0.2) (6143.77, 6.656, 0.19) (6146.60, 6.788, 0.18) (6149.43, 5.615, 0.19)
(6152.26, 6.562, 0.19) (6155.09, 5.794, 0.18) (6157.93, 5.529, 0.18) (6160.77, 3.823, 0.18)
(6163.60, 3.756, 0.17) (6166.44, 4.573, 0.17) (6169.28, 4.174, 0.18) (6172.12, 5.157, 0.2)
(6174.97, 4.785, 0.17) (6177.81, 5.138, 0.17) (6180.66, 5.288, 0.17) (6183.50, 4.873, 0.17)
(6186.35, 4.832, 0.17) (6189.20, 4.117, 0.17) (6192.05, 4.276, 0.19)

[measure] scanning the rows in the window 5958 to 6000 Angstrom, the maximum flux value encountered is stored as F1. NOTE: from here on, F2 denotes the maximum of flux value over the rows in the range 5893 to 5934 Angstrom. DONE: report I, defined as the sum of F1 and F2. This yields 10.7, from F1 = 5.768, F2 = 4.966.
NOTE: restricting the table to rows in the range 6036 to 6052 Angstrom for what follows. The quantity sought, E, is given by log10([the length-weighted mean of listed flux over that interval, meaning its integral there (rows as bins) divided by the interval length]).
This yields 0.79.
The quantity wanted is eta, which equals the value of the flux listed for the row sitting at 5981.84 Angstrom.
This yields 5.274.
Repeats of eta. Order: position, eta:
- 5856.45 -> 4.76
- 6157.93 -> 5.529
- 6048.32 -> 6.359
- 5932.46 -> 4.832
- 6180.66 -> 5.288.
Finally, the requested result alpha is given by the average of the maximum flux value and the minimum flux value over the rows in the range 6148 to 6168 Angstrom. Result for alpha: 5.16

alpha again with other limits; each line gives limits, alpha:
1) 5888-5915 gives 3.15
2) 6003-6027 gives 5.55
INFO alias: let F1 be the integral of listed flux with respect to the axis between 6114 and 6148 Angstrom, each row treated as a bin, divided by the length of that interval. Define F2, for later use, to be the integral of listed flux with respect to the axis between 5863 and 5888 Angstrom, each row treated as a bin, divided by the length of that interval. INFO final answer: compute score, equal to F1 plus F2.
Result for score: 10.7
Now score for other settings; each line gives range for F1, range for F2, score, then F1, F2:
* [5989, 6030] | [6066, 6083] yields 11.8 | 5.6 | 6.2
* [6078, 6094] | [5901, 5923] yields 10.6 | 6.2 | 4.3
